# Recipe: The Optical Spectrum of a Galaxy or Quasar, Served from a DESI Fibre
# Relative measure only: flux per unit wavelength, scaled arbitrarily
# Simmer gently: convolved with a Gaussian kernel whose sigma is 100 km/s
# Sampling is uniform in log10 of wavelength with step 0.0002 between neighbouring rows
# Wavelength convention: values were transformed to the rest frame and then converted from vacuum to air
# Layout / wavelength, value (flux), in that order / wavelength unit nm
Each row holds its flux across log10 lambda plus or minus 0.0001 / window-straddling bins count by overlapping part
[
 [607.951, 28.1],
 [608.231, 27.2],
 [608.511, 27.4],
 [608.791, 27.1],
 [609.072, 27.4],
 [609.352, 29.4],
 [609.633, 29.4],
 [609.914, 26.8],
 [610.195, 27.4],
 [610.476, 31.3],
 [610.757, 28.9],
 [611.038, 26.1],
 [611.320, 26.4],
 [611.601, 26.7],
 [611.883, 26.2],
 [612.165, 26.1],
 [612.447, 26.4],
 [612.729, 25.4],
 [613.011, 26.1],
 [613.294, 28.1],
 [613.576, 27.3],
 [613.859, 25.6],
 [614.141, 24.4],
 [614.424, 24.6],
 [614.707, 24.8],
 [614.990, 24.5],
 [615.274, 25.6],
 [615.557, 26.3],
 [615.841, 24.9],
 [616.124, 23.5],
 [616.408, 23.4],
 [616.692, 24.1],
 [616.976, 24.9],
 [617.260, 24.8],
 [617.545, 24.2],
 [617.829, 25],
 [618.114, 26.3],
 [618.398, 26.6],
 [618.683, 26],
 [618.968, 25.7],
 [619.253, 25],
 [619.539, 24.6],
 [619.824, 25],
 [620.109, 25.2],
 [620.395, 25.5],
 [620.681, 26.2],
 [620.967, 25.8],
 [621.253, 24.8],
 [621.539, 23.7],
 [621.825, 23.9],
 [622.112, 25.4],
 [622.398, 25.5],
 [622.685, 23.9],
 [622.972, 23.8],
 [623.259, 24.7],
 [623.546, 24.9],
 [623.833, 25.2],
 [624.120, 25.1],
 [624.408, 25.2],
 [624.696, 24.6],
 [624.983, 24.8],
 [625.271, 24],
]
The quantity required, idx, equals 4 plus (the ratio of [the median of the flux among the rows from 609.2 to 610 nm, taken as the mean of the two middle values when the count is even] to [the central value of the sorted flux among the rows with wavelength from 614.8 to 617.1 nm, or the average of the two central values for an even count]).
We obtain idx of 5.19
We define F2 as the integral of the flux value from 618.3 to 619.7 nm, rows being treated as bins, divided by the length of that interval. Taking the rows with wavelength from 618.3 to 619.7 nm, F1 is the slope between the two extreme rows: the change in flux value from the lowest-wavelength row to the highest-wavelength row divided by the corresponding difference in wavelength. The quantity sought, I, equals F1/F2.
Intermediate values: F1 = -2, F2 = 25.5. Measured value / -0.07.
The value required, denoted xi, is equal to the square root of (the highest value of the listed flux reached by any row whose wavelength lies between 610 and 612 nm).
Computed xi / 5.59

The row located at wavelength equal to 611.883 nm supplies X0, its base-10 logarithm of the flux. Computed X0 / 1.418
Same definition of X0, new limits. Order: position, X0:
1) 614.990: 1.389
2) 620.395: 1.407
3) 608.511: 1.438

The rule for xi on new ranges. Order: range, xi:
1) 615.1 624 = 5.16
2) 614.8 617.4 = 5.13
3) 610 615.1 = 5.59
